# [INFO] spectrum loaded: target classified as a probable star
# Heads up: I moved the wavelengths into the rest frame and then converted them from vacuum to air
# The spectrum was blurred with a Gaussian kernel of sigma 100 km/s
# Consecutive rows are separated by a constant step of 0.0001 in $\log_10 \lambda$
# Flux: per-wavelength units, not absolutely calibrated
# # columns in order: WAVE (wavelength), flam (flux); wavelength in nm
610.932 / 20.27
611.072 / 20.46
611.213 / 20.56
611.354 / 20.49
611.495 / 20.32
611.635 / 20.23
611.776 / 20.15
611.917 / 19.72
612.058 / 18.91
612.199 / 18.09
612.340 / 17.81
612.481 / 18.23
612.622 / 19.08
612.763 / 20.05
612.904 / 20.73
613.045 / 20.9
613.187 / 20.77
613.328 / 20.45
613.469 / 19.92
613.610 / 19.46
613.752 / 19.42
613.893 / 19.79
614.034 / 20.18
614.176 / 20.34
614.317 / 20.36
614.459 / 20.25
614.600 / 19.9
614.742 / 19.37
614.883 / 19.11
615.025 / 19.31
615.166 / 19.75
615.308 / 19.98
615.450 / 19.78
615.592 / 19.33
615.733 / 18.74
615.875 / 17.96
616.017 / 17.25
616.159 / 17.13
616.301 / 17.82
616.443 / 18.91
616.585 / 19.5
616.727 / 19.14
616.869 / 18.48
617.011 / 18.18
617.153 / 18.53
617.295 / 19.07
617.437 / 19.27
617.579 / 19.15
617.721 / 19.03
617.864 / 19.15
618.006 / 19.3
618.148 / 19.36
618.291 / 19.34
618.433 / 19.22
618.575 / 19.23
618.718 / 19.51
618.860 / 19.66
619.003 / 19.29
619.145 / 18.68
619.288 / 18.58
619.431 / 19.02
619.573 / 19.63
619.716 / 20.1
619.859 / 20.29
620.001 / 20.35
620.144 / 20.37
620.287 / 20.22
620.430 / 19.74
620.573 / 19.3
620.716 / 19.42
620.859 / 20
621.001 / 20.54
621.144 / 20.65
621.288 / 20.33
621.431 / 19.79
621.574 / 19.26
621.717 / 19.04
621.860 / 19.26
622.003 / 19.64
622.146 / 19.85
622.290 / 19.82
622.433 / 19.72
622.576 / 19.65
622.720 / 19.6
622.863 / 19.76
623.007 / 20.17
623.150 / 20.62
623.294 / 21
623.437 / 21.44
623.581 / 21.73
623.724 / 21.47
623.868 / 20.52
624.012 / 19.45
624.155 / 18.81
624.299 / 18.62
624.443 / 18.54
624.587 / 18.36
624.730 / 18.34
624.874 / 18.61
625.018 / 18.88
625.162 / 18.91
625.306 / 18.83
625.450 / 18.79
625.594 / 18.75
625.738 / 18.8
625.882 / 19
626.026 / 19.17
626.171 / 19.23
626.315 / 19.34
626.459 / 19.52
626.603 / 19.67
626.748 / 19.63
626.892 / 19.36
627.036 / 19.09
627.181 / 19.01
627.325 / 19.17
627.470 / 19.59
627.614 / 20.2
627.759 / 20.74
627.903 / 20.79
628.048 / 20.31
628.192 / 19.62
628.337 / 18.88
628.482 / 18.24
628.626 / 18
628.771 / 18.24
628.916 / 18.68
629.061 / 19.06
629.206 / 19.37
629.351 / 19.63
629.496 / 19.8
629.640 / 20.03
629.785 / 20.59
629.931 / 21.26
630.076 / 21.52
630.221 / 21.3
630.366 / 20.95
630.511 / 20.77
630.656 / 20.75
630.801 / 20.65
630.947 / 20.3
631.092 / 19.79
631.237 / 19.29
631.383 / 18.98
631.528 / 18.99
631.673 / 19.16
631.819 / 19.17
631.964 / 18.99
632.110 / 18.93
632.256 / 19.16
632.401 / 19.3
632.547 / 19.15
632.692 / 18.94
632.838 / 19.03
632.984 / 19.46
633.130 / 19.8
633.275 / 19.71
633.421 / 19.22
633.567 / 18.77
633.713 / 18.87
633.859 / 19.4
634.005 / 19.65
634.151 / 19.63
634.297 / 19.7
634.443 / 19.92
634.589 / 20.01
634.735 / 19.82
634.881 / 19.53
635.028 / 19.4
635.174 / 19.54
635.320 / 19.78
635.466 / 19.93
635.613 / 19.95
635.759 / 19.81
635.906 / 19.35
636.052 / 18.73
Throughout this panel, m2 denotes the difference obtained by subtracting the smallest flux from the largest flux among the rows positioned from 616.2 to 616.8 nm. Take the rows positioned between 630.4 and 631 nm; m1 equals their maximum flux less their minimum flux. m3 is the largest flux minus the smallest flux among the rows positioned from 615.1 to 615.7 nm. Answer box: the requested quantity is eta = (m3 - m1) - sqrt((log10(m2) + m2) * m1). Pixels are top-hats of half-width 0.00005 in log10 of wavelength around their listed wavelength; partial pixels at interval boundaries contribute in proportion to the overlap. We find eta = -0.77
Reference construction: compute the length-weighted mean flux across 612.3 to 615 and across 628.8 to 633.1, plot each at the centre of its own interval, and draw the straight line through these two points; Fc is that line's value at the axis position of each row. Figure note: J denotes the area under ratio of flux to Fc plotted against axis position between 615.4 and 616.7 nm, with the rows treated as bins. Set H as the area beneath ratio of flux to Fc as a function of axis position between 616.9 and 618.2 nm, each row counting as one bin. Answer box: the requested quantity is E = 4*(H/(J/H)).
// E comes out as 5.13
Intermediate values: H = 1.25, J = 1.21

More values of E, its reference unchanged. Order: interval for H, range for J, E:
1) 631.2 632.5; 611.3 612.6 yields 5.00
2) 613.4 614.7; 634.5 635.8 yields 5.26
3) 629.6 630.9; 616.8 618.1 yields 6.07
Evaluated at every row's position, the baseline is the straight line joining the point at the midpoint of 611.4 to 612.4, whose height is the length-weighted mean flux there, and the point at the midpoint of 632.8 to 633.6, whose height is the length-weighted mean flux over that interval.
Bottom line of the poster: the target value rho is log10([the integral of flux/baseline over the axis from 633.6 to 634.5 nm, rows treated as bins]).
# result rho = -0.04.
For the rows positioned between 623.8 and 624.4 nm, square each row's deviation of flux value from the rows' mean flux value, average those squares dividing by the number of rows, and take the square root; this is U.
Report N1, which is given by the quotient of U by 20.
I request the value 0.037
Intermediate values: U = 0.7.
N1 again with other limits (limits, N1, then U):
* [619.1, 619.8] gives 0.029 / 0.6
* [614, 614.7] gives 0.008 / 0.2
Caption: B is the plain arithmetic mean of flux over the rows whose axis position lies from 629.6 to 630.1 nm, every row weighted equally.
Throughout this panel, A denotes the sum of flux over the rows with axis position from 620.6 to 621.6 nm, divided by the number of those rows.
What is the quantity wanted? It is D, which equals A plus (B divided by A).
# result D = 21.0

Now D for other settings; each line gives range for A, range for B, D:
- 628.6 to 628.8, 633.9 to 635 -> 19.2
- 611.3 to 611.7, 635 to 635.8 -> 21.3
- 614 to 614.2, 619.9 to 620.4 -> 21.3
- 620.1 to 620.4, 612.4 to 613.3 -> 21.3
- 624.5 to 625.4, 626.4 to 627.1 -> 19.7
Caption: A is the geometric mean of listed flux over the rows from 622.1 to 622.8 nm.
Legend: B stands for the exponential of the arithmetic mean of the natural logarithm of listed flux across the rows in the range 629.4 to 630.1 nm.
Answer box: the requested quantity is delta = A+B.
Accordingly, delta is 40.4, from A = 19.7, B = 20.6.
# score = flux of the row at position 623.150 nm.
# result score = 20.62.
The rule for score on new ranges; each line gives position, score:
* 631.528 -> 18.99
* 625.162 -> 18.91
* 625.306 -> 18.83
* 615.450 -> 19.78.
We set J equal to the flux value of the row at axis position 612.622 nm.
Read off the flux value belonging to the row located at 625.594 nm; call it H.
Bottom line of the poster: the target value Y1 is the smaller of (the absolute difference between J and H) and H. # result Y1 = 0.33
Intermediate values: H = 18.75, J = 19.08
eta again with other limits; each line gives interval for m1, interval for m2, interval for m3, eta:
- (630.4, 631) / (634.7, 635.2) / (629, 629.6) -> 0.13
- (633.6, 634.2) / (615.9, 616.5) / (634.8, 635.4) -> -1.66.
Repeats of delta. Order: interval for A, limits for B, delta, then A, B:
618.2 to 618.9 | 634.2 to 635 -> 39.2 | 19.4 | 19.8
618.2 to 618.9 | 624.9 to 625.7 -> 38.2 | 19.4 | 18.8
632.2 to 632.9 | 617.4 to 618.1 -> 38.3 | 19.1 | 19.2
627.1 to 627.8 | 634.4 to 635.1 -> 39.5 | 19.7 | 19.7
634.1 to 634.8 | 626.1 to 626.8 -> 39.3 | 19.8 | 19.5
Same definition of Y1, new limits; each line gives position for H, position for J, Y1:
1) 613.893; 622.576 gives 0.14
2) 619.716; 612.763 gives 0.05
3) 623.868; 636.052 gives 1.79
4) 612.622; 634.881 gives 0.45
